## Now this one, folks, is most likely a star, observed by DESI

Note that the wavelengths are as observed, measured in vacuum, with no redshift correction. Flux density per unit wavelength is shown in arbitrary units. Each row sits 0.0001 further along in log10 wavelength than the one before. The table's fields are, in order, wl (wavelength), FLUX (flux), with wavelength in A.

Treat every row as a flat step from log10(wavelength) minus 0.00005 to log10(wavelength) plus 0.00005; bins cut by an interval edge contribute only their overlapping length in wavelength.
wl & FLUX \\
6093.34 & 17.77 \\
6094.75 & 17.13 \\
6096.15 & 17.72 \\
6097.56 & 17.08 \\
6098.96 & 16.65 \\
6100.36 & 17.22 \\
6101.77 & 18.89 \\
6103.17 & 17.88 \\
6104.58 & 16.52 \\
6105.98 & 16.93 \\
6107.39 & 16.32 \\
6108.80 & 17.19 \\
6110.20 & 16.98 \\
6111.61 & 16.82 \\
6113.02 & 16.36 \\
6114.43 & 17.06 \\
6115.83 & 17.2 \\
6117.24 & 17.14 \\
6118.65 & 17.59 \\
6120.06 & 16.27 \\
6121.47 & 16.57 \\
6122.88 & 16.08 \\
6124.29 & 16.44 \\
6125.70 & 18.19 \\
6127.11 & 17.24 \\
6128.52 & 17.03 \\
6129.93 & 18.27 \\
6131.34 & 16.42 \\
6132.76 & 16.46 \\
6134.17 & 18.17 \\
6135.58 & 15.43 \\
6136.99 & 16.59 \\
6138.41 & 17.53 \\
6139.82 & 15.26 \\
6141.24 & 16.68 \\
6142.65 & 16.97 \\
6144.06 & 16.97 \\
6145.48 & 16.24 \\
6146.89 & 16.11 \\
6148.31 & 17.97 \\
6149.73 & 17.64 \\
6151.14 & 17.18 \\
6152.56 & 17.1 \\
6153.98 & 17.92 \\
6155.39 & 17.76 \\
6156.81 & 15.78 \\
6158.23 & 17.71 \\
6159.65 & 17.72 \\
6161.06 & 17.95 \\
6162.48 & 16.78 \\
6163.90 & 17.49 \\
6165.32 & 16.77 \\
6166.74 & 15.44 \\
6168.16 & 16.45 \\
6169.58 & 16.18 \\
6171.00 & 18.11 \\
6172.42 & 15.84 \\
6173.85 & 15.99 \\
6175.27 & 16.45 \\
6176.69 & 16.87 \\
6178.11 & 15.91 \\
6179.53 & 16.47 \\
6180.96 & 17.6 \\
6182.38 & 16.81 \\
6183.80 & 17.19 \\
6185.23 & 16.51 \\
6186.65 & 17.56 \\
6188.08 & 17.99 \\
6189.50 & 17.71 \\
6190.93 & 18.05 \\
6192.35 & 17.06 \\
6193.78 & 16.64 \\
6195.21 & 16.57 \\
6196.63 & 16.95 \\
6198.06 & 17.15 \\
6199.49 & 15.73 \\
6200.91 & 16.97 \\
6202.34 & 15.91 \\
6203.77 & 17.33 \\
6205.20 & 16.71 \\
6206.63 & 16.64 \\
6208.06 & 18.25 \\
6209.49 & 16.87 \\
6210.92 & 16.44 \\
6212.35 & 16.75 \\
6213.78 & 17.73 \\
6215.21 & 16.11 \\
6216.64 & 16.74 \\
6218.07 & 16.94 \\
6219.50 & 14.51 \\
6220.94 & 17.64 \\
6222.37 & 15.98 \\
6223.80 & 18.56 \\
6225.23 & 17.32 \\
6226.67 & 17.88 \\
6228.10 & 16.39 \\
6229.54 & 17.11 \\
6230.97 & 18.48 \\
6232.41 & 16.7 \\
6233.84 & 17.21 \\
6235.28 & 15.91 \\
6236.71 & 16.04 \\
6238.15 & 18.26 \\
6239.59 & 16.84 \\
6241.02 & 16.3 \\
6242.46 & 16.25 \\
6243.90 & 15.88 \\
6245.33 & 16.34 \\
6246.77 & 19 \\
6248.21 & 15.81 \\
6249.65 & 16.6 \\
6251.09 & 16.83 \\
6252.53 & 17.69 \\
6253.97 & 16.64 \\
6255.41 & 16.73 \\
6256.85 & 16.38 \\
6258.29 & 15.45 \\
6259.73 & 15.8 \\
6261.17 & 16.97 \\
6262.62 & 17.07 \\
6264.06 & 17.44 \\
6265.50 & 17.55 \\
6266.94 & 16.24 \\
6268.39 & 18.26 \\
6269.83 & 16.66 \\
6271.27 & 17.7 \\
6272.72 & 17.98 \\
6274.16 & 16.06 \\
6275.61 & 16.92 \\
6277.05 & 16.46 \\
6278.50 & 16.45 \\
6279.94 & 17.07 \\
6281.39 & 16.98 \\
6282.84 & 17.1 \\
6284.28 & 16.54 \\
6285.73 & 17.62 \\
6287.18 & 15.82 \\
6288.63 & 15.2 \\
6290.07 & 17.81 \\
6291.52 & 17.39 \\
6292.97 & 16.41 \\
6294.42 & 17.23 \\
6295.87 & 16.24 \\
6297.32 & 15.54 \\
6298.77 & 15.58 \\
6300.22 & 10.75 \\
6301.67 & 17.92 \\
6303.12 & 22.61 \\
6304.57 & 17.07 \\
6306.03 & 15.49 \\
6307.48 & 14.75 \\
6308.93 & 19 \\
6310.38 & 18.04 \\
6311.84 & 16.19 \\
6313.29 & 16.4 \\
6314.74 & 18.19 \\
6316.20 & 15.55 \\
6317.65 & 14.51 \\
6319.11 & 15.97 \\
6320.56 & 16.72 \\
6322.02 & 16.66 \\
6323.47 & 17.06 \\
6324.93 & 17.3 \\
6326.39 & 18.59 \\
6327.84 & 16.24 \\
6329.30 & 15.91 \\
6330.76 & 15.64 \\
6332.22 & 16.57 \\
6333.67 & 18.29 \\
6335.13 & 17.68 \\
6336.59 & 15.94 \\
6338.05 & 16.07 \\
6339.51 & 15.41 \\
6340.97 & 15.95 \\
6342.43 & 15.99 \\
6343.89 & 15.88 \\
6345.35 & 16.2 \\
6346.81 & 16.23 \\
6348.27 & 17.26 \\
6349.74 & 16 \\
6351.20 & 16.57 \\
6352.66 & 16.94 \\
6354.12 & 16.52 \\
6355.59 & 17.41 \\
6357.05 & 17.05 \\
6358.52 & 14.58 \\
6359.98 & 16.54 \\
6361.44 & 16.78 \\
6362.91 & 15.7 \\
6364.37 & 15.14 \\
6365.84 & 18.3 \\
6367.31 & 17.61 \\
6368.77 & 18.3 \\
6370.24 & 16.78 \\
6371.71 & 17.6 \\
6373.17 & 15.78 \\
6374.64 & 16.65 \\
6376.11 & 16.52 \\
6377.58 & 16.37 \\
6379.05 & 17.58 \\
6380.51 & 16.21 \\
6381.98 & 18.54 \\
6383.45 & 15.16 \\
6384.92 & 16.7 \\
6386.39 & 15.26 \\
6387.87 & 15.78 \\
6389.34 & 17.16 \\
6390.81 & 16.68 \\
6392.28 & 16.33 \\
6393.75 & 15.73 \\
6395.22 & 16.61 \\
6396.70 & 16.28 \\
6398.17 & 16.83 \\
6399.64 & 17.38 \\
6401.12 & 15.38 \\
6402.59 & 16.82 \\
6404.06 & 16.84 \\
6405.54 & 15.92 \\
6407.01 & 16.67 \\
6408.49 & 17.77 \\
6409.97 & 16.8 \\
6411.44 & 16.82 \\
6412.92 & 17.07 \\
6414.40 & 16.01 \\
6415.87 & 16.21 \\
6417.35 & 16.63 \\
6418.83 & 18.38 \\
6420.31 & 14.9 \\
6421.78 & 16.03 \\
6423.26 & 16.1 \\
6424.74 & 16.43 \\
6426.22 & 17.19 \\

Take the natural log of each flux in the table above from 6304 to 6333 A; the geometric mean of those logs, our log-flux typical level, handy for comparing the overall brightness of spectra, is 2.81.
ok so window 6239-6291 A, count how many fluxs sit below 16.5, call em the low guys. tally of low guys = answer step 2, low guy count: 14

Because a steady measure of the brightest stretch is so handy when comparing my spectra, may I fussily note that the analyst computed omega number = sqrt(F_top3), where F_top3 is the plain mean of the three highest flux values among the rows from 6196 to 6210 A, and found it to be 4.19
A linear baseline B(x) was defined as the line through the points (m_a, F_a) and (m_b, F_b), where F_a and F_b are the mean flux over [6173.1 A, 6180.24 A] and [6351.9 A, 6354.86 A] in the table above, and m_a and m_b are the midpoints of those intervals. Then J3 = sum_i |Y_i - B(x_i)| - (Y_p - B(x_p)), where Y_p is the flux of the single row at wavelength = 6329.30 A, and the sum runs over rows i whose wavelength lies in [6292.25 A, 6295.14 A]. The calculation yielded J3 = 1.6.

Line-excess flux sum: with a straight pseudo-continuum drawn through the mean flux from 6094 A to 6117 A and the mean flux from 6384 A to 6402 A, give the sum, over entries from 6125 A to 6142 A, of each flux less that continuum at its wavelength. -1.3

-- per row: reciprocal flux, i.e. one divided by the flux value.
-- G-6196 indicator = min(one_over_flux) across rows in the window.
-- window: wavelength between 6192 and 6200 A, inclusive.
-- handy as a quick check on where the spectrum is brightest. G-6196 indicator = 0.0583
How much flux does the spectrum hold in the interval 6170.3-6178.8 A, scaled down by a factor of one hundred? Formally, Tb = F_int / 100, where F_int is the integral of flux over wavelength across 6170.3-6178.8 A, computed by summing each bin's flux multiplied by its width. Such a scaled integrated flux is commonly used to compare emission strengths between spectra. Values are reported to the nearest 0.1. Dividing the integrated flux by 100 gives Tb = 1.4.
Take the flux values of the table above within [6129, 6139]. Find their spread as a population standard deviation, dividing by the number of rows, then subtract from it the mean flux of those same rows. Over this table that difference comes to -16.0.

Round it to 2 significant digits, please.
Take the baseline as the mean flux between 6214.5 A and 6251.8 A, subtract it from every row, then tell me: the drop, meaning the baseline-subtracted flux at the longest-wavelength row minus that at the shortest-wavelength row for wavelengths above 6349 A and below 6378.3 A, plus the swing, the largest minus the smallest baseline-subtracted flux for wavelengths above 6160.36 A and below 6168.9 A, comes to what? 2.9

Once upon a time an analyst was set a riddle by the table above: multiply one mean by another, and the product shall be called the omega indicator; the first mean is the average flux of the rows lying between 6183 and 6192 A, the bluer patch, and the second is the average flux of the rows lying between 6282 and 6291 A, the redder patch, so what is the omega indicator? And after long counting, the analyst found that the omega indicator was 292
